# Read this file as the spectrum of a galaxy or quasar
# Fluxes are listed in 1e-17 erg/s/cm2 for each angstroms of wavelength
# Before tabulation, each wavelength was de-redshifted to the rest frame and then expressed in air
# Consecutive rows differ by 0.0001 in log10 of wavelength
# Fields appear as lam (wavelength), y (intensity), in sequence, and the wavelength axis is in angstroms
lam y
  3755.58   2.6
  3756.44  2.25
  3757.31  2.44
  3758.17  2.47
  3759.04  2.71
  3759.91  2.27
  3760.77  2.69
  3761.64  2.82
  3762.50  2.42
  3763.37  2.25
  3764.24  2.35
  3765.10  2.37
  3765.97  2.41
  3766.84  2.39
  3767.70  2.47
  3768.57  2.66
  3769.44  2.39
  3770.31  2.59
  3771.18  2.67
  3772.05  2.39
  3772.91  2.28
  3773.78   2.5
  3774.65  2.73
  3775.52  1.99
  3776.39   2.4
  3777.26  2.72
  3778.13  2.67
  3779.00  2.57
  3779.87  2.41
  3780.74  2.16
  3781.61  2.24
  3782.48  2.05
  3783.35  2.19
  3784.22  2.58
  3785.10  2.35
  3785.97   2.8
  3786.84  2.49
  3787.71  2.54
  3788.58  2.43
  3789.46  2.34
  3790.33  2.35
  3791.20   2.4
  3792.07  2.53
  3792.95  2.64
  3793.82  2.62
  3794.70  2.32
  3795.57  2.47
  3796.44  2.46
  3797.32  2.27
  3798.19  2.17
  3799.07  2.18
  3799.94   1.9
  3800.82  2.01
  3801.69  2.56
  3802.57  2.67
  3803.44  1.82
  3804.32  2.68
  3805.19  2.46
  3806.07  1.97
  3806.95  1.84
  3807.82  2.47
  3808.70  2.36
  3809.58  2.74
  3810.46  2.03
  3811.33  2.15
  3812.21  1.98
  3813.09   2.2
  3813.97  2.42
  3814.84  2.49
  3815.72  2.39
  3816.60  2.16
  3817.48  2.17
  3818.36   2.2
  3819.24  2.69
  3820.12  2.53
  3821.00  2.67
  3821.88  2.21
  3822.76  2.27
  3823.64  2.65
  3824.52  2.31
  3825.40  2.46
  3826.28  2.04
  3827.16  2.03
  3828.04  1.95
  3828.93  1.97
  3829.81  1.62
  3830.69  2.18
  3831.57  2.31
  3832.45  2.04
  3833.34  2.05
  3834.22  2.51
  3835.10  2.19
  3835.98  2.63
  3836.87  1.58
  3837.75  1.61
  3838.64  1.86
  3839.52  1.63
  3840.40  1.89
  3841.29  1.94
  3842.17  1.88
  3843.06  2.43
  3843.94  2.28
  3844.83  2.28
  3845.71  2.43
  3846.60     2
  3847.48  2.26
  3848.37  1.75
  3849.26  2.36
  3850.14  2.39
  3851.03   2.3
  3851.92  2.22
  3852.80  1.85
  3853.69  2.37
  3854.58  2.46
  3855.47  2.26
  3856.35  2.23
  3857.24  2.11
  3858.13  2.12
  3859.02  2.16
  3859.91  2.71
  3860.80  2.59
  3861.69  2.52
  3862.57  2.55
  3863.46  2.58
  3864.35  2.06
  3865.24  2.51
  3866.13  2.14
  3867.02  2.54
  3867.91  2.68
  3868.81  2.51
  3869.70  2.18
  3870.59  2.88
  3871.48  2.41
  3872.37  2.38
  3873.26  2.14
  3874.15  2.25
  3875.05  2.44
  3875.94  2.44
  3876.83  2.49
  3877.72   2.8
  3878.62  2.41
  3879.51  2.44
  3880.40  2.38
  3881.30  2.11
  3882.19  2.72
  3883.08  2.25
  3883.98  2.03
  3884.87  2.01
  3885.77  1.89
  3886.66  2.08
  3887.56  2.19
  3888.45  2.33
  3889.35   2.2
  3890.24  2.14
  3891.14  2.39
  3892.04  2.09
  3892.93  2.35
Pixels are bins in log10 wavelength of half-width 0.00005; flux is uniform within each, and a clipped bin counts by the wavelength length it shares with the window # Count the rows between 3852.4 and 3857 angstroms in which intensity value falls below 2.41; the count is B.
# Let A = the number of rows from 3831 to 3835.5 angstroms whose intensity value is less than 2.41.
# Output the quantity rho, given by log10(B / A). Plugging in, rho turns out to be 0.0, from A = 4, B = 4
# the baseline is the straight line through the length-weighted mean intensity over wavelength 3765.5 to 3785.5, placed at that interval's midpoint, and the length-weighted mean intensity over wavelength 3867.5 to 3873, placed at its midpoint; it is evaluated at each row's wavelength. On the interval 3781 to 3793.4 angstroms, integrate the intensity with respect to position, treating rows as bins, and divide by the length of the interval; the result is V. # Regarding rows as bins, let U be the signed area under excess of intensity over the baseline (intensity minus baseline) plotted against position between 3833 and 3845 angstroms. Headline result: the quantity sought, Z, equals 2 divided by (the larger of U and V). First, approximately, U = -5.05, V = 2.4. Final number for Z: 0.83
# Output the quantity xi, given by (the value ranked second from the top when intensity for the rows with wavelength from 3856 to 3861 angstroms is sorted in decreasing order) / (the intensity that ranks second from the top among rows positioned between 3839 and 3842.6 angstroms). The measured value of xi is 1.4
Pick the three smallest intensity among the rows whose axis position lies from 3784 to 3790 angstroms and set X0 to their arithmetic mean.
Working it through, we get 2.37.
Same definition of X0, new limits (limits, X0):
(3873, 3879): 2.27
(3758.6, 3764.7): 2.29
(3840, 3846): 1.90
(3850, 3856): 2.11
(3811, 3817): 2.10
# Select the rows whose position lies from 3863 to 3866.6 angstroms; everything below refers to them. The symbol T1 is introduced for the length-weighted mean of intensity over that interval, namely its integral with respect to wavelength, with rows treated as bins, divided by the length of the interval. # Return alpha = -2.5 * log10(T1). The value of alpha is -0.92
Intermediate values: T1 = 2.32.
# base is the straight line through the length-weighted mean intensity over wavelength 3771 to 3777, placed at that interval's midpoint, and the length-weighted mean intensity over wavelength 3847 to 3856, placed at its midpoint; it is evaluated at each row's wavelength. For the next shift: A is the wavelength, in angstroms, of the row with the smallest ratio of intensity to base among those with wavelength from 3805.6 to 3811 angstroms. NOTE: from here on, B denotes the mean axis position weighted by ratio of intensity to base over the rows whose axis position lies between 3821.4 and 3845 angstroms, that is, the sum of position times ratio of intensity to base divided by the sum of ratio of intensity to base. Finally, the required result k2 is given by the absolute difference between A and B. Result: 26.2 angstroms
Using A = 3806.95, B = 3833.2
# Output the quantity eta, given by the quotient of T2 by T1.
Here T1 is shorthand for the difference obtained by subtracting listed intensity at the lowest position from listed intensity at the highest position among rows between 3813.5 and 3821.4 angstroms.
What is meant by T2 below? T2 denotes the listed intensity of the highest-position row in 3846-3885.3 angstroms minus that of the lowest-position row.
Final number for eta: 0.0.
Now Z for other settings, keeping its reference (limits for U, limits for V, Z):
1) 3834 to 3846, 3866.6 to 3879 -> 0.81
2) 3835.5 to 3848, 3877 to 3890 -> 0.88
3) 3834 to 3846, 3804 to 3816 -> 0.87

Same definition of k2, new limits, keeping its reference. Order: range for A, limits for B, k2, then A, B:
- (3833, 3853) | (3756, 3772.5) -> 72.6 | 3836.87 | 3764.3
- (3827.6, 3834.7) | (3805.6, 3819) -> 17.5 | 3829.81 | 3812.3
